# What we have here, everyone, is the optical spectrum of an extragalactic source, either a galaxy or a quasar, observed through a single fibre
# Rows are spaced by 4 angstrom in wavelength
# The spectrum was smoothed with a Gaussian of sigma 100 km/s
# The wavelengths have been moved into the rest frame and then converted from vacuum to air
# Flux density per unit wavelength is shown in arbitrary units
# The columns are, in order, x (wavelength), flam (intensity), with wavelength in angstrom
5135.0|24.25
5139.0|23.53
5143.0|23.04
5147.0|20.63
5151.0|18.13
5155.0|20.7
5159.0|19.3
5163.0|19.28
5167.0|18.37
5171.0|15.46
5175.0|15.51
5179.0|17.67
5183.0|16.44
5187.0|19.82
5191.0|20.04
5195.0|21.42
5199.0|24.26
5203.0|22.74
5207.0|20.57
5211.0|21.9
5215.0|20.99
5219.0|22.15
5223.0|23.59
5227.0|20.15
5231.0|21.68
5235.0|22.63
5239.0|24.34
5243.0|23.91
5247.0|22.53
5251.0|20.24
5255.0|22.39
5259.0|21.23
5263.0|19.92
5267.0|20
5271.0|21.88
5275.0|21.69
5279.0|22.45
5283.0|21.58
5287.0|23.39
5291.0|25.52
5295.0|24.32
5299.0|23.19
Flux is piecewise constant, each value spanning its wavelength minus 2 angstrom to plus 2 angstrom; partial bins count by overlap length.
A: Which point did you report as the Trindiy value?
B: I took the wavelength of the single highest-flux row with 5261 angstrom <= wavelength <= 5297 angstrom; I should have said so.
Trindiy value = 5291.0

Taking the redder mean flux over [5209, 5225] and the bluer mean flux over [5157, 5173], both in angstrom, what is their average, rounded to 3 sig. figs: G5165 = 20.1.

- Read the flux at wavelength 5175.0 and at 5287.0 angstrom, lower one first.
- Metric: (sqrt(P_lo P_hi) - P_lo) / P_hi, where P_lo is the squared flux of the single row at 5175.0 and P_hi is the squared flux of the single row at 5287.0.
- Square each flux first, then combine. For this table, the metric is 0.22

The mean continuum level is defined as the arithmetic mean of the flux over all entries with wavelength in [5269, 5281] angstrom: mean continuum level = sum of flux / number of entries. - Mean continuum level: 22.0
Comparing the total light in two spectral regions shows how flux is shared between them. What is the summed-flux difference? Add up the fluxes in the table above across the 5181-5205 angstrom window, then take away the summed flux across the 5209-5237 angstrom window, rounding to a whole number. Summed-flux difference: -28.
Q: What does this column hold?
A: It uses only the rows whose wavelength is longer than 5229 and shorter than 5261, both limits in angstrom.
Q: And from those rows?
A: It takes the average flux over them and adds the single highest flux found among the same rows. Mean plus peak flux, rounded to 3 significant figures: 46.7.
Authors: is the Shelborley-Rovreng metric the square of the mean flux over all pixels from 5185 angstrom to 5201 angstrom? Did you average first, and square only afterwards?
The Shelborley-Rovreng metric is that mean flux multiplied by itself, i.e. 457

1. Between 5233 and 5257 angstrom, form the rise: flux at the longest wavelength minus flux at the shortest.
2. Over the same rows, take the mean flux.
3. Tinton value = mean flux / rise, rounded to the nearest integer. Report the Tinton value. -94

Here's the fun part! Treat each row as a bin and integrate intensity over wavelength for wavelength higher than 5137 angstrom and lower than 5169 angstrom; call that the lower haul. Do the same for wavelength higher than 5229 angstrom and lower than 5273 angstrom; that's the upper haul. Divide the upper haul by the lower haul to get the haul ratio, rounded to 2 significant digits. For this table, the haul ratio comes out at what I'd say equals 1.5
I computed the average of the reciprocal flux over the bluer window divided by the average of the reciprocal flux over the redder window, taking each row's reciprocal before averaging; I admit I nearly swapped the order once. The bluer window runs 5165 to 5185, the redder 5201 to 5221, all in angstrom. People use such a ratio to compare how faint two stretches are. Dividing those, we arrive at 1.30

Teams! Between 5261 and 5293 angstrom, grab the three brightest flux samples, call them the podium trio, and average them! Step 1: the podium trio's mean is 23.8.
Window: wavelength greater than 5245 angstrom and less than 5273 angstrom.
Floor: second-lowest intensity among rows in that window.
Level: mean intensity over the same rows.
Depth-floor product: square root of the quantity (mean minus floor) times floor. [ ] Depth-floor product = 4.8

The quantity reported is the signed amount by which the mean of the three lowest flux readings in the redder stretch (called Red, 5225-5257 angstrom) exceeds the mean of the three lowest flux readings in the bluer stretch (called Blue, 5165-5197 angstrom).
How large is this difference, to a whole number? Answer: 5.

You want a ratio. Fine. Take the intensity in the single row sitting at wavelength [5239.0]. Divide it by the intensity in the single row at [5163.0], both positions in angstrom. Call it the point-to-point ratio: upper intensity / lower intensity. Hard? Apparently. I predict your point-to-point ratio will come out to 1.26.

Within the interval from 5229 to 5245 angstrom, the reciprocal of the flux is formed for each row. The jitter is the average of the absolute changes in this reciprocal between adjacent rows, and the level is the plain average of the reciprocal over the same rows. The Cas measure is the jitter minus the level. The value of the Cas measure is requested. -0.041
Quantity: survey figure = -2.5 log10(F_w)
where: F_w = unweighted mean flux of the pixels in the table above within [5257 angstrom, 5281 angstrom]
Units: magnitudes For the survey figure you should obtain -3.32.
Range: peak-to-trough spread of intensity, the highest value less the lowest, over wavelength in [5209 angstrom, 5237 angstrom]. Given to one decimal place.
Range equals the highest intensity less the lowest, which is 3.4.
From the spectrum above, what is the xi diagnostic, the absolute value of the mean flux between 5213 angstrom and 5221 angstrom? 21.57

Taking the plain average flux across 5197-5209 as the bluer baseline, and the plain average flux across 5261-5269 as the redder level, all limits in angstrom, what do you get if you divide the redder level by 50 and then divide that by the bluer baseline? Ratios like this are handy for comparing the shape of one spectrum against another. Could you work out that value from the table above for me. 0.0177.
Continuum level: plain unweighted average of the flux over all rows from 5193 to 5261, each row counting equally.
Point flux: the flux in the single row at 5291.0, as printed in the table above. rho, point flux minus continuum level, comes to 3.4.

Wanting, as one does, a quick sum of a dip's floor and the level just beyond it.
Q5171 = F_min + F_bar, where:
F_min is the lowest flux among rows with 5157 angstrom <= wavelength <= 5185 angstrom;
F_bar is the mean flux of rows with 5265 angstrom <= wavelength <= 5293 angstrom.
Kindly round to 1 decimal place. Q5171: 37.8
